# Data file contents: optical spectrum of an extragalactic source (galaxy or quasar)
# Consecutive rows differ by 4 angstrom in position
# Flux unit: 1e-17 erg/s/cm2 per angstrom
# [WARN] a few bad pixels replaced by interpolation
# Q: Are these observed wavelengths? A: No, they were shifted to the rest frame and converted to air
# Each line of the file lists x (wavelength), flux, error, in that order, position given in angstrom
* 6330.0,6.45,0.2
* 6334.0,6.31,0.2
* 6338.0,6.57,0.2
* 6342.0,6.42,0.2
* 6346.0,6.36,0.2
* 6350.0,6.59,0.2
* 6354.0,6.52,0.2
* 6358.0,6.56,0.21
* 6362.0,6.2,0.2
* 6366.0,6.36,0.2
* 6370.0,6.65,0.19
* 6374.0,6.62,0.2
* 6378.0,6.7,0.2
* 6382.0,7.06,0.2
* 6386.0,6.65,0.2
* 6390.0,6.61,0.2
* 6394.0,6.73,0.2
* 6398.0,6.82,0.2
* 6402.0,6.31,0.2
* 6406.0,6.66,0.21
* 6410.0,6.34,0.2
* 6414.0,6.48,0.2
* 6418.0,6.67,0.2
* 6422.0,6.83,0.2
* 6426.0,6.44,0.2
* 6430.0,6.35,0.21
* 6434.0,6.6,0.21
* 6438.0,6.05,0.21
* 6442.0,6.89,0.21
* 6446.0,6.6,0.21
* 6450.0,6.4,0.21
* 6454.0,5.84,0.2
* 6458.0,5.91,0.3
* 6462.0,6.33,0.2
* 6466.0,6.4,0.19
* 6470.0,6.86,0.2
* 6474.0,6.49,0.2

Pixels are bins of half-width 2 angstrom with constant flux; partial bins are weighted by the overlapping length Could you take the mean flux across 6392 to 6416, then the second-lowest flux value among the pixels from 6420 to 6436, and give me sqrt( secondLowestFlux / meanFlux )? 0.991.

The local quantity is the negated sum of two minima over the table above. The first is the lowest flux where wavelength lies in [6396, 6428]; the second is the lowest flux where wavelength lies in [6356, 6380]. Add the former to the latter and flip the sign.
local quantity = -12.5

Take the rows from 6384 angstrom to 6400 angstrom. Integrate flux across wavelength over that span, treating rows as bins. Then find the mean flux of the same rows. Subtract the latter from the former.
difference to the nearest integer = 101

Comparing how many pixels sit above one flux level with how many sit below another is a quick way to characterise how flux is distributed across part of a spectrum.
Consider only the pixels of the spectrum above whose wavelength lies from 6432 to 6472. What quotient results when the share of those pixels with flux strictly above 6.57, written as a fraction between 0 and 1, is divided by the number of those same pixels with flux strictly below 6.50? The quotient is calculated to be 0.07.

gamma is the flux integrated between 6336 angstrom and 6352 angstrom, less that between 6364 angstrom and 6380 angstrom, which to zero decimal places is -2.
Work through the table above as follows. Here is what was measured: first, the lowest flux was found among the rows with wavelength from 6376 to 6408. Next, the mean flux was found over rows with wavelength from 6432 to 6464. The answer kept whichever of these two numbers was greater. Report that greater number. 6.33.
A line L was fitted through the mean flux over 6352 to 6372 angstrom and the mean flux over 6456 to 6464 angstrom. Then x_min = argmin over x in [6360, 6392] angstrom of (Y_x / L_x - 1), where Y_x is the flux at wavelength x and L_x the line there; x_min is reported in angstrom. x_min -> 6362.0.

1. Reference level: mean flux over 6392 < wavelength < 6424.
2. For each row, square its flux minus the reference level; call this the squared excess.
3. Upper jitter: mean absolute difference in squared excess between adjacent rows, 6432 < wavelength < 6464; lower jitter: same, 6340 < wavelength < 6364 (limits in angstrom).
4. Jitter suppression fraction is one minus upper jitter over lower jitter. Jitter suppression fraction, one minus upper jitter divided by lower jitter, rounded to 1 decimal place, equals -3.7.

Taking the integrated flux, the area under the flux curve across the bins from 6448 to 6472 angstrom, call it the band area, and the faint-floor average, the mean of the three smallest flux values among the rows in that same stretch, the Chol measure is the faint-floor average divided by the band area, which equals 0.0399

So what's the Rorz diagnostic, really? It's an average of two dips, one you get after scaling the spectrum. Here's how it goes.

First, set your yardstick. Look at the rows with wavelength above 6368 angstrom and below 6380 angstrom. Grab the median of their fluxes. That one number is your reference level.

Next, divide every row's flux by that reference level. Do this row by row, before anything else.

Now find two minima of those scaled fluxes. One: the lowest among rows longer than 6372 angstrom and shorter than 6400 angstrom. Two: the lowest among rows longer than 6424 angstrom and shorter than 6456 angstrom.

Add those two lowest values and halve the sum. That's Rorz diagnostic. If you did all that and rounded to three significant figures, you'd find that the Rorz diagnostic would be 0.936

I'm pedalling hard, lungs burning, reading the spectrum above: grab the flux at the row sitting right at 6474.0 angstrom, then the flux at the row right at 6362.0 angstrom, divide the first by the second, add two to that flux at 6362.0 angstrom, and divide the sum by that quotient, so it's 7.8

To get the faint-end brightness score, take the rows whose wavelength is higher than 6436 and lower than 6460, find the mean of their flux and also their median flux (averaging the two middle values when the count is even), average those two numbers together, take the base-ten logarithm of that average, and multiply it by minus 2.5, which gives -1.99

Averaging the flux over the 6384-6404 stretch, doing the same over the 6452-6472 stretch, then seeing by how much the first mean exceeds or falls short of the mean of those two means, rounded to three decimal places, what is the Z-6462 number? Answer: 0.178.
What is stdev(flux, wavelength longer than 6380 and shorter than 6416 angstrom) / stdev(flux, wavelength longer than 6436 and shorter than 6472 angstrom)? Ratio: 0.62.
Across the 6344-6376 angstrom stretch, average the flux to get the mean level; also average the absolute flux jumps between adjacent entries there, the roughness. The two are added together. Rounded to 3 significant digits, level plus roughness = 6.65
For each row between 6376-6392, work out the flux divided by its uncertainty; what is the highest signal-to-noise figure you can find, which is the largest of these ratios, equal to 35.3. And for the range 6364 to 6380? 35.0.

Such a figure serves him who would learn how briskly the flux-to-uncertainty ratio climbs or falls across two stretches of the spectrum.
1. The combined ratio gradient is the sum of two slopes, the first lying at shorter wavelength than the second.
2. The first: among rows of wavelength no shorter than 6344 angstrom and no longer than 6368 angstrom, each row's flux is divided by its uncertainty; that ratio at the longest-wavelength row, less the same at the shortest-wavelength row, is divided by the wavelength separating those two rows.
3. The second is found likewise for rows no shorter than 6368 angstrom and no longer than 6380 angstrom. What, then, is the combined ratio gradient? -0.19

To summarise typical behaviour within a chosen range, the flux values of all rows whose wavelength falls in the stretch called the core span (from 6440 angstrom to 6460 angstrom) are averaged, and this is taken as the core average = 6.3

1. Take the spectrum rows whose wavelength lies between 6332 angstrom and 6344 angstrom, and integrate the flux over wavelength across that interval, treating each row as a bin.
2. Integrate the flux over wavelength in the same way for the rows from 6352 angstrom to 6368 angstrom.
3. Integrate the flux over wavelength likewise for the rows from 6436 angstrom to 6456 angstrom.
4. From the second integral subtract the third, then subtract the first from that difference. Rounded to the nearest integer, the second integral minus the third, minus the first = -102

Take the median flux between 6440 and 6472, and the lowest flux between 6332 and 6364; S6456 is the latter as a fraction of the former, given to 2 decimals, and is 0.97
